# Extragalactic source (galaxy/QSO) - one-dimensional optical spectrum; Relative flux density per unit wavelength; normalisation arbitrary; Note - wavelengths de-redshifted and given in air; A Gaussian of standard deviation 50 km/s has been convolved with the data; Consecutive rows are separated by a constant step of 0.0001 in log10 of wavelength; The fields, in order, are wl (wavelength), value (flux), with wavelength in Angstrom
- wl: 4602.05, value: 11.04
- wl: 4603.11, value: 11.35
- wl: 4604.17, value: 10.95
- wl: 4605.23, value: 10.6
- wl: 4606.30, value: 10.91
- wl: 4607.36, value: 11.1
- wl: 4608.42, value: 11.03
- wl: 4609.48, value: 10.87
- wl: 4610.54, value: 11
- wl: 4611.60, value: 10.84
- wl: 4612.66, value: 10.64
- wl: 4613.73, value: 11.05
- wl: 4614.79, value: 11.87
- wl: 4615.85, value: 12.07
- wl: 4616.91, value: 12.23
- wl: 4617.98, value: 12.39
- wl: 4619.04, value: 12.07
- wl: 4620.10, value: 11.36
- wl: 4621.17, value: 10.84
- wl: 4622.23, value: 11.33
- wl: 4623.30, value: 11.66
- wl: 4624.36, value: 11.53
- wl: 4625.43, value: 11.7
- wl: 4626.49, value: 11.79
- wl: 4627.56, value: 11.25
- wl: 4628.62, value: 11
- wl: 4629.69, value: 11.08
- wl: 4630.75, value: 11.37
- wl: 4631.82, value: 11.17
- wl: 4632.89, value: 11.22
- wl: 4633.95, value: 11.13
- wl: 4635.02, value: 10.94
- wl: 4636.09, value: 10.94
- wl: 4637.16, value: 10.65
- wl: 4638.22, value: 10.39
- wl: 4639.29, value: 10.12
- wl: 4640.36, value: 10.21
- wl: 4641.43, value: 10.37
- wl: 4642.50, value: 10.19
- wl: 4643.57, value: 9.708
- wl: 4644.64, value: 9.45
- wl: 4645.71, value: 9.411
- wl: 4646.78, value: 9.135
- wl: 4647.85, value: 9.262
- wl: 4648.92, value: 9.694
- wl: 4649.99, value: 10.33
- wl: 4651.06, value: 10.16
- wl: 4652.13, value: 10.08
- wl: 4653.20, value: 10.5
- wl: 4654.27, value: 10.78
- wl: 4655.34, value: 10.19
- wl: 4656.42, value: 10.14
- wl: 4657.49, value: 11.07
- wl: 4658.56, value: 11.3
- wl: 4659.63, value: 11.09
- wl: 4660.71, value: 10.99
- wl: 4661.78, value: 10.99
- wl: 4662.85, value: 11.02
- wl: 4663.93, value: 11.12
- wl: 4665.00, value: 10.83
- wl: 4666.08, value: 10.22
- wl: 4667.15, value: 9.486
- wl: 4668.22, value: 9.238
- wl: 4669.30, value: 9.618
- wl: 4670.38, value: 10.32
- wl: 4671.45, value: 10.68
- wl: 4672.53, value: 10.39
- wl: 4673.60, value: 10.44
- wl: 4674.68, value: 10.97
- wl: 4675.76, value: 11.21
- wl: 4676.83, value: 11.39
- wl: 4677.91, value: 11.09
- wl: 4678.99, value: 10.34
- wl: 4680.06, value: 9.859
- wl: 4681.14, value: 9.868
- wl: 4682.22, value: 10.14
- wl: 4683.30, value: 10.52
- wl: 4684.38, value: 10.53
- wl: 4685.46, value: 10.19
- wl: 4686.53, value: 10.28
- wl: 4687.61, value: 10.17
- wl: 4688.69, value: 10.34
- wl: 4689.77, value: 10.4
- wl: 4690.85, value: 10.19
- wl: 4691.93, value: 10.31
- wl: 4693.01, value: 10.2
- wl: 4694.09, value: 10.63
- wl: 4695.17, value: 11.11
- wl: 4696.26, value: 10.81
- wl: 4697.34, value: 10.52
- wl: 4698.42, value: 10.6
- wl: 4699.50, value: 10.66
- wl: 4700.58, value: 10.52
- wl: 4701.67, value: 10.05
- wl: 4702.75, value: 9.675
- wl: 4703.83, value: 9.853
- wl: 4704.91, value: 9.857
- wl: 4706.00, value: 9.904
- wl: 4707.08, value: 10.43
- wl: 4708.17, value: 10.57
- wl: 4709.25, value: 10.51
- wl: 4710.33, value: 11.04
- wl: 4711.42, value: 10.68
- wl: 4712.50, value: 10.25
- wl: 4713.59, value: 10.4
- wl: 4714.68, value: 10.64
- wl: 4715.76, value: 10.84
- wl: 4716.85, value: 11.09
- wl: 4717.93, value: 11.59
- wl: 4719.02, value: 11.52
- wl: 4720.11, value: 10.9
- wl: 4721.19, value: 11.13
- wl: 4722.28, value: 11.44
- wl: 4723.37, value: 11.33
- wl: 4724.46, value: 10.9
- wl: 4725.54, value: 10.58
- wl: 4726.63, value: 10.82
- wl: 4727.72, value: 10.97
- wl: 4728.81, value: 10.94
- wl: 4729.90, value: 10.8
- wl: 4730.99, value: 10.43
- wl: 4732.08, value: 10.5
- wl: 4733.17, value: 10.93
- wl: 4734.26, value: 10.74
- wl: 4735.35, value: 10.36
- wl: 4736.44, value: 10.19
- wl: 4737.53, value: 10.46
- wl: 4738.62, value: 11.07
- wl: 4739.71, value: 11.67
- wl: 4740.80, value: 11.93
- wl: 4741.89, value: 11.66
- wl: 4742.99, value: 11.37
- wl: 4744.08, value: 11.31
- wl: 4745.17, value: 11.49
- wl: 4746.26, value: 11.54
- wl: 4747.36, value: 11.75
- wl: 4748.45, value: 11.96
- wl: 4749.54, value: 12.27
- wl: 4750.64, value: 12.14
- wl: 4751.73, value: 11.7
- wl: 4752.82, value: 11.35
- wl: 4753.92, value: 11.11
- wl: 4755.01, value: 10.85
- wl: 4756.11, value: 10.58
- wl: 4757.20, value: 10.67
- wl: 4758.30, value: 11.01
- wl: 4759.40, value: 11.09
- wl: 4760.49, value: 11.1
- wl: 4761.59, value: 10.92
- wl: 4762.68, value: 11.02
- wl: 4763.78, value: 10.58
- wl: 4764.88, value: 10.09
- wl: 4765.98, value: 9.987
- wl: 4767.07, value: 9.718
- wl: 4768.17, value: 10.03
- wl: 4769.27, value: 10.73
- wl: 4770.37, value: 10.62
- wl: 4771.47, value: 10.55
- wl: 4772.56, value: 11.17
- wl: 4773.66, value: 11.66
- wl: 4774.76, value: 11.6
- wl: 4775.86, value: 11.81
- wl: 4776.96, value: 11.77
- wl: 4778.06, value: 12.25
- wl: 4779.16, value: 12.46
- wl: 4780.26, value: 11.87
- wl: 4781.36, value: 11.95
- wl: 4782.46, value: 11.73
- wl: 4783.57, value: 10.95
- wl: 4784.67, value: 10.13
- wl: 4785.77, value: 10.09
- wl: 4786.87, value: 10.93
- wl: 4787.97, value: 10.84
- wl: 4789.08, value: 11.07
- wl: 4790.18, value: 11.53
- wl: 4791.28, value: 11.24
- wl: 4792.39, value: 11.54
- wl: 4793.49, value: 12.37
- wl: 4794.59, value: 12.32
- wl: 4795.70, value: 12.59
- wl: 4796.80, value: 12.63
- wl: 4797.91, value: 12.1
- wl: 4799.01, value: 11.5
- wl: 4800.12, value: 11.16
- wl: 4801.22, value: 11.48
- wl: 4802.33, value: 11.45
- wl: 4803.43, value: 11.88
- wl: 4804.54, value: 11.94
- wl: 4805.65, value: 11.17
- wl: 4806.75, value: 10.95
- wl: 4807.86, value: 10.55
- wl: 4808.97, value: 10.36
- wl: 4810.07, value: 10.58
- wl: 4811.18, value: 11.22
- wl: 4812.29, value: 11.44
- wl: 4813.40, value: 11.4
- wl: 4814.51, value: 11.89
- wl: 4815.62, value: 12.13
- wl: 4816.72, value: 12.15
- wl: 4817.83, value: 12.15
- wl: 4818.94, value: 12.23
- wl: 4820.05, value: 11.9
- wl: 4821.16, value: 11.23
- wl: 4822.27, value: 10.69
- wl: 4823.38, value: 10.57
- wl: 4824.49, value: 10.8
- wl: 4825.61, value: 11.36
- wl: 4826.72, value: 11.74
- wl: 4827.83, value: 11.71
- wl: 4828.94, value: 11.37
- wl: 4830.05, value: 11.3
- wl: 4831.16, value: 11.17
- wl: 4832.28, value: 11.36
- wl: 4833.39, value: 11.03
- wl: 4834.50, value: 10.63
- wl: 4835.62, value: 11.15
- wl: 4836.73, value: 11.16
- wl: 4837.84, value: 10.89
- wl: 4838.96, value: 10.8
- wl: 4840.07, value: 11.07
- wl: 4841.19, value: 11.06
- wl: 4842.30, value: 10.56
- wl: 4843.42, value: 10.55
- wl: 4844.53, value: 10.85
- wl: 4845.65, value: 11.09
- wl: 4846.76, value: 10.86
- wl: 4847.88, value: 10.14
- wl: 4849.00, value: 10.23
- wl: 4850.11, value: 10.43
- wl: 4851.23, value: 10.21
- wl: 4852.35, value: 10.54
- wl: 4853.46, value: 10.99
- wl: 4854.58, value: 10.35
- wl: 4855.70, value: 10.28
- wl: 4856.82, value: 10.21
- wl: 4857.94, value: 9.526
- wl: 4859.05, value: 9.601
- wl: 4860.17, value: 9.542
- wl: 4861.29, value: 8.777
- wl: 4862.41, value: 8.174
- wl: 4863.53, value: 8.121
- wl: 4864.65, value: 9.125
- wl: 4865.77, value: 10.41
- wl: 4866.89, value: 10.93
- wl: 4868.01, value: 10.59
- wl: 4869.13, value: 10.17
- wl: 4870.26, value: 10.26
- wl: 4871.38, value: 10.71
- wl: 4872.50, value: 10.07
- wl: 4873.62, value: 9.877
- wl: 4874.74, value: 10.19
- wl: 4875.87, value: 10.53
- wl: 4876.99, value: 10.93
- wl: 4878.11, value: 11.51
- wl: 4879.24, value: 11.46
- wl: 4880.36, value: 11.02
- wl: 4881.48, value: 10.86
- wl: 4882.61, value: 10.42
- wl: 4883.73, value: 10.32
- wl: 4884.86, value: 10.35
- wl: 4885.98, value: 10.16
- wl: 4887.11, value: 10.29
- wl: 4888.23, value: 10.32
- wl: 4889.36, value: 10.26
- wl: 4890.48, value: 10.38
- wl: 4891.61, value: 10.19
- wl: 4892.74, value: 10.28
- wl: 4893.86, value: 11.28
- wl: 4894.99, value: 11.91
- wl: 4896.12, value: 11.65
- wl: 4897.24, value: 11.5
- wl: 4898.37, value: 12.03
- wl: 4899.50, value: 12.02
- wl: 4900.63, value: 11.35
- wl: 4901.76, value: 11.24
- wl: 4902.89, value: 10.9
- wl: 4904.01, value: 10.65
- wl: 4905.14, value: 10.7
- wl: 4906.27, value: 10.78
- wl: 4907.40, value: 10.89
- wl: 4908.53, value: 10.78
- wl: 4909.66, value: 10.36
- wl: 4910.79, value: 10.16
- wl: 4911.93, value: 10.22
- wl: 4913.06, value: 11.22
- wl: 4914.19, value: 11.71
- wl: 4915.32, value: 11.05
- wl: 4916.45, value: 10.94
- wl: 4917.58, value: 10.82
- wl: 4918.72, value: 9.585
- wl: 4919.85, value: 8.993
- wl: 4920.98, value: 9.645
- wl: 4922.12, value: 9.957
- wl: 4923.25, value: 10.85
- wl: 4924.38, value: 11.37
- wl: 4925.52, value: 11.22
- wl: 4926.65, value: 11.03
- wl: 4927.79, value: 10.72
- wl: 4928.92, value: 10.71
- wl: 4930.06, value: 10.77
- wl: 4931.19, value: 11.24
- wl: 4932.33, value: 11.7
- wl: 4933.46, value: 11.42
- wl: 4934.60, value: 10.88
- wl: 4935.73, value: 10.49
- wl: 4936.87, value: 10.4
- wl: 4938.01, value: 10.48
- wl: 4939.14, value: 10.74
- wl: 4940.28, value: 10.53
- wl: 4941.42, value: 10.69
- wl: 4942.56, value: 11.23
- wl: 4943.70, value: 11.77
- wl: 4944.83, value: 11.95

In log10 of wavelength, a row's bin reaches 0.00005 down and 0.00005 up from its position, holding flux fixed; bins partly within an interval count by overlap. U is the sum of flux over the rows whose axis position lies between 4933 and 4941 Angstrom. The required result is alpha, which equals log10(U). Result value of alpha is 1.87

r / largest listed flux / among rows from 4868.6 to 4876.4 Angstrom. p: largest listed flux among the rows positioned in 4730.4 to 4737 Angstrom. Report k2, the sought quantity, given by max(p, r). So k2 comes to 10.9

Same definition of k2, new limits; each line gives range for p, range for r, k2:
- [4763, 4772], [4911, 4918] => 11.7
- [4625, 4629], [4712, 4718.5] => 11.8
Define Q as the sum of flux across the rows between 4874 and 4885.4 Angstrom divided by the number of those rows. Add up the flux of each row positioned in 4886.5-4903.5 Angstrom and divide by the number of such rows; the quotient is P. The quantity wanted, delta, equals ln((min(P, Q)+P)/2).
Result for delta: 2.39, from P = 11.0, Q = 10.8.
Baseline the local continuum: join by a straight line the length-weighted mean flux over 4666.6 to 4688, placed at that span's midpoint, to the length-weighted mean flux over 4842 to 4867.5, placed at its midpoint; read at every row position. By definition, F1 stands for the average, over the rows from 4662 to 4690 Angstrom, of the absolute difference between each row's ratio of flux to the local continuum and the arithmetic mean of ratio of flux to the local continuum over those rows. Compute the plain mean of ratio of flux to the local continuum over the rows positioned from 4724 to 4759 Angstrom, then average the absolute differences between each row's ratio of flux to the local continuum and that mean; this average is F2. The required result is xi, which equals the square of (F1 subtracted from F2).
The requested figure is 0.0001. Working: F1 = 0.039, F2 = 0.046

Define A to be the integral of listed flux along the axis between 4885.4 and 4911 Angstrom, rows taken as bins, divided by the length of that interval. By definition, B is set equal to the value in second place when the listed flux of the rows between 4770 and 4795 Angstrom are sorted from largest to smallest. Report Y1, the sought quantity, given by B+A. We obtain 23.3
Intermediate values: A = 10.9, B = 12.37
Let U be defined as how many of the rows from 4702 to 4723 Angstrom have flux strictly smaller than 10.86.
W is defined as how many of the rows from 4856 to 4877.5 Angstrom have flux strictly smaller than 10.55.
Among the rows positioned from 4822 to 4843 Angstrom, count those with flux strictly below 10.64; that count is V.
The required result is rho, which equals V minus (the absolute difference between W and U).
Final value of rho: 0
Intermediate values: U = 12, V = 3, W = 15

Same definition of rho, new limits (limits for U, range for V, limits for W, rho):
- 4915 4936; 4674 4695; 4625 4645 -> 12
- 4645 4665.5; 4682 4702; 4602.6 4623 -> 4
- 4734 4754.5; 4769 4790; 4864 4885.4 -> -3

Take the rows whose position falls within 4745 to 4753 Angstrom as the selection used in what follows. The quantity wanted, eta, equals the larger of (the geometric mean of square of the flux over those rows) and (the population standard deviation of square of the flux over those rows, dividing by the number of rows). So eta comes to 139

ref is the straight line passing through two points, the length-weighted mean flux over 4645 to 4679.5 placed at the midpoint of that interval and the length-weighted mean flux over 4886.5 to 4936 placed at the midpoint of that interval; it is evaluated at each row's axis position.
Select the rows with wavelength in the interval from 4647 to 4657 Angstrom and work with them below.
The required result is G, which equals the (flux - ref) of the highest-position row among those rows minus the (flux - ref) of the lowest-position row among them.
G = 0.9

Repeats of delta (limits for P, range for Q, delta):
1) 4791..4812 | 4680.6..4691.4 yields 2.39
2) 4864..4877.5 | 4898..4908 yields 2.33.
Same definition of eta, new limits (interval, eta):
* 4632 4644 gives 111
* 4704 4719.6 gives 114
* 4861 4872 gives 94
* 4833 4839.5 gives 120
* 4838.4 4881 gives 106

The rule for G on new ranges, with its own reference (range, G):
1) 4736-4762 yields 0.7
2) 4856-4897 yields 1.4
